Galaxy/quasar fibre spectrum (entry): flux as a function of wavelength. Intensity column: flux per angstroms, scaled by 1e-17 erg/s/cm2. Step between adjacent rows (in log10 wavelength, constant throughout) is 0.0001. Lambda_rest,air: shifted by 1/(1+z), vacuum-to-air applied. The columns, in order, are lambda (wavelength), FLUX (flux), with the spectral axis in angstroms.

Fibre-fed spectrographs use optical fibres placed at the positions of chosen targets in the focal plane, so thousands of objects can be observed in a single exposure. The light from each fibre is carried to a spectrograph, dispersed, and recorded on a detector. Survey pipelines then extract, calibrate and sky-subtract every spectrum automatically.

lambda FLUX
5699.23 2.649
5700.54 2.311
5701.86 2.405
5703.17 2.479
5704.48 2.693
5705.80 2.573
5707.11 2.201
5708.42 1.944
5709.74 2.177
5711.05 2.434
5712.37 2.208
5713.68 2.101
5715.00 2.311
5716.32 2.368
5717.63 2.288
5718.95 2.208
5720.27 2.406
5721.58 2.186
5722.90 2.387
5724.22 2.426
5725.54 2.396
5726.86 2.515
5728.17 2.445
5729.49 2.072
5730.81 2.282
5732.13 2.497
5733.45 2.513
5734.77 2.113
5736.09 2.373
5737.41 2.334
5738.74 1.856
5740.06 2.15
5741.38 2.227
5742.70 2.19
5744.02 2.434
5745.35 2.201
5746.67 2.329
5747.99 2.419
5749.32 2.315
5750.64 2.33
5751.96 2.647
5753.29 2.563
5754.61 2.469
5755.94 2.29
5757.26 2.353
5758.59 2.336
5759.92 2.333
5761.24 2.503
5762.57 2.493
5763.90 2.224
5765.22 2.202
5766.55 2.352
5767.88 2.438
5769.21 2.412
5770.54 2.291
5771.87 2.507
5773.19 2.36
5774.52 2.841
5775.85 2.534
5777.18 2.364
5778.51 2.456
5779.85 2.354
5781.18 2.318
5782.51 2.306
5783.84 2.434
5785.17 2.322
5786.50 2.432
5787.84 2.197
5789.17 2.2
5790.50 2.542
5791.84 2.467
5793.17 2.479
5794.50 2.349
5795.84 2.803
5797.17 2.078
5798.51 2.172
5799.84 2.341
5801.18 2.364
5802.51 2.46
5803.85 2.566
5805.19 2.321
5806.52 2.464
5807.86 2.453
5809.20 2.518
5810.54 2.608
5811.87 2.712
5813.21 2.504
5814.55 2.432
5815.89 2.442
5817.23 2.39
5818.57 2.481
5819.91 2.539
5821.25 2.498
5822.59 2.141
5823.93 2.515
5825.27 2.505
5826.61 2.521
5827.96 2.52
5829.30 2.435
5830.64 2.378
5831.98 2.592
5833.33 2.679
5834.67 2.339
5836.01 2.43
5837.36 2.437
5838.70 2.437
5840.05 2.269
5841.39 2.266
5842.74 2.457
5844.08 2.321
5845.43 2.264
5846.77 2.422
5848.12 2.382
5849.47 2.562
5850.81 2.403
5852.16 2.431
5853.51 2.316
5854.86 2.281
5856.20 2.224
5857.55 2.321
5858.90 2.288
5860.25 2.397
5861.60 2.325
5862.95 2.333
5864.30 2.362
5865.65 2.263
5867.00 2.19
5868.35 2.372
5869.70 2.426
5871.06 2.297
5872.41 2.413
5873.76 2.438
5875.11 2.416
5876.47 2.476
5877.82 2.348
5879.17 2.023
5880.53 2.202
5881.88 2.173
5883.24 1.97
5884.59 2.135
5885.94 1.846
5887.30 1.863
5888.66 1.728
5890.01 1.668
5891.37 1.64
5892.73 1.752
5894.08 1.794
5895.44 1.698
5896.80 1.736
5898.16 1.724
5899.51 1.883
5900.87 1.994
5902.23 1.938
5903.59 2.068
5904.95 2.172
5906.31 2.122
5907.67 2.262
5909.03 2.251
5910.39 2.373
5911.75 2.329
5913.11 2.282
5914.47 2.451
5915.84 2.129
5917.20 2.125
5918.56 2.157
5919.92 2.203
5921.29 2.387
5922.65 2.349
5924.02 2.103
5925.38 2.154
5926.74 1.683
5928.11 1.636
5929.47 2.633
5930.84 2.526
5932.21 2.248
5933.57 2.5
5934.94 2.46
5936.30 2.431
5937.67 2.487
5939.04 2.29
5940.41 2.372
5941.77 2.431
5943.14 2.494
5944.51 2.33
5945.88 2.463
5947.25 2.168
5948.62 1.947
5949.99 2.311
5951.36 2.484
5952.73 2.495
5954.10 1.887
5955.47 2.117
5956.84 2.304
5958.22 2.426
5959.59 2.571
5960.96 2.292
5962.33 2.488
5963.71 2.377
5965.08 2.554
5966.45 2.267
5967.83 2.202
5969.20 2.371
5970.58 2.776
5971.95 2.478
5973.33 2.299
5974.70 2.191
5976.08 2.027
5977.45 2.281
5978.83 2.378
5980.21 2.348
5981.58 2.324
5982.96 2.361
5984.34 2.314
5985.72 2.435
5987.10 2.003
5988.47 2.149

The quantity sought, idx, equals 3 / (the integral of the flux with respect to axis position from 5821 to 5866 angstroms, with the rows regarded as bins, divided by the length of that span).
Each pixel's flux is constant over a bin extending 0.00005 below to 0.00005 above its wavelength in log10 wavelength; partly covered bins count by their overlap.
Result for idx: 1.25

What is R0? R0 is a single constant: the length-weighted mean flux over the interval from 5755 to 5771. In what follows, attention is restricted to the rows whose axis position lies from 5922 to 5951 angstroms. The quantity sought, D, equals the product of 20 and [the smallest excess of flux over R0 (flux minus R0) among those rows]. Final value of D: -14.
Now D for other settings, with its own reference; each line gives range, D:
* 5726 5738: -6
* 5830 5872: -3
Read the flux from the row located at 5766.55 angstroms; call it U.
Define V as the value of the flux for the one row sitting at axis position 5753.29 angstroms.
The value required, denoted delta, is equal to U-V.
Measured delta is -0.2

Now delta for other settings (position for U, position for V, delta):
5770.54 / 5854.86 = 0.0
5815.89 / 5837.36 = 0.0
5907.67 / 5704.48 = -0.4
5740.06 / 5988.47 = 0.0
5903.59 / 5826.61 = -0.5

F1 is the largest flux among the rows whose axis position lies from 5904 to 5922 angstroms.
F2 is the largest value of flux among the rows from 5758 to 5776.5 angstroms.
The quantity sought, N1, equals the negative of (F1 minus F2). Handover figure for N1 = 0.39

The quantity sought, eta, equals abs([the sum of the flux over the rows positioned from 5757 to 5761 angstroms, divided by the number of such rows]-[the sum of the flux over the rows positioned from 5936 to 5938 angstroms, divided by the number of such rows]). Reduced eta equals 0.12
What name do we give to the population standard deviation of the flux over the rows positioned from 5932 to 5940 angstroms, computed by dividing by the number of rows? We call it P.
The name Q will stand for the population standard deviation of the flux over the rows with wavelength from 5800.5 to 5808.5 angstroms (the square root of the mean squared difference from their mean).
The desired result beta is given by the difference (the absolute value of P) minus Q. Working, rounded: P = 0.098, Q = 0.08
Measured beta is 0.02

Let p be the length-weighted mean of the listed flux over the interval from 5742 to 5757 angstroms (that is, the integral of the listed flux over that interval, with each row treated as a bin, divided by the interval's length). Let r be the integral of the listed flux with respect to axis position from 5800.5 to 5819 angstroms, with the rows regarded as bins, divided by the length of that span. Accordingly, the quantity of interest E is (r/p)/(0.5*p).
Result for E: 0.87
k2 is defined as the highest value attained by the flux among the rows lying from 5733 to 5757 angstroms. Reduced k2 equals 2.647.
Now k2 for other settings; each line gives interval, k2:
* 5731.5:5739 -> 2.513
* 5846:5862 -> 2.562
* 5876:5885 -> 2.476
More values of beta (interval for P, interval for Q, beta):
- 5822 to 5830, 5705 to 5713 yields -0.06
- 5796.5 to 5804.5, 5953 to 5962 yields -0.05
